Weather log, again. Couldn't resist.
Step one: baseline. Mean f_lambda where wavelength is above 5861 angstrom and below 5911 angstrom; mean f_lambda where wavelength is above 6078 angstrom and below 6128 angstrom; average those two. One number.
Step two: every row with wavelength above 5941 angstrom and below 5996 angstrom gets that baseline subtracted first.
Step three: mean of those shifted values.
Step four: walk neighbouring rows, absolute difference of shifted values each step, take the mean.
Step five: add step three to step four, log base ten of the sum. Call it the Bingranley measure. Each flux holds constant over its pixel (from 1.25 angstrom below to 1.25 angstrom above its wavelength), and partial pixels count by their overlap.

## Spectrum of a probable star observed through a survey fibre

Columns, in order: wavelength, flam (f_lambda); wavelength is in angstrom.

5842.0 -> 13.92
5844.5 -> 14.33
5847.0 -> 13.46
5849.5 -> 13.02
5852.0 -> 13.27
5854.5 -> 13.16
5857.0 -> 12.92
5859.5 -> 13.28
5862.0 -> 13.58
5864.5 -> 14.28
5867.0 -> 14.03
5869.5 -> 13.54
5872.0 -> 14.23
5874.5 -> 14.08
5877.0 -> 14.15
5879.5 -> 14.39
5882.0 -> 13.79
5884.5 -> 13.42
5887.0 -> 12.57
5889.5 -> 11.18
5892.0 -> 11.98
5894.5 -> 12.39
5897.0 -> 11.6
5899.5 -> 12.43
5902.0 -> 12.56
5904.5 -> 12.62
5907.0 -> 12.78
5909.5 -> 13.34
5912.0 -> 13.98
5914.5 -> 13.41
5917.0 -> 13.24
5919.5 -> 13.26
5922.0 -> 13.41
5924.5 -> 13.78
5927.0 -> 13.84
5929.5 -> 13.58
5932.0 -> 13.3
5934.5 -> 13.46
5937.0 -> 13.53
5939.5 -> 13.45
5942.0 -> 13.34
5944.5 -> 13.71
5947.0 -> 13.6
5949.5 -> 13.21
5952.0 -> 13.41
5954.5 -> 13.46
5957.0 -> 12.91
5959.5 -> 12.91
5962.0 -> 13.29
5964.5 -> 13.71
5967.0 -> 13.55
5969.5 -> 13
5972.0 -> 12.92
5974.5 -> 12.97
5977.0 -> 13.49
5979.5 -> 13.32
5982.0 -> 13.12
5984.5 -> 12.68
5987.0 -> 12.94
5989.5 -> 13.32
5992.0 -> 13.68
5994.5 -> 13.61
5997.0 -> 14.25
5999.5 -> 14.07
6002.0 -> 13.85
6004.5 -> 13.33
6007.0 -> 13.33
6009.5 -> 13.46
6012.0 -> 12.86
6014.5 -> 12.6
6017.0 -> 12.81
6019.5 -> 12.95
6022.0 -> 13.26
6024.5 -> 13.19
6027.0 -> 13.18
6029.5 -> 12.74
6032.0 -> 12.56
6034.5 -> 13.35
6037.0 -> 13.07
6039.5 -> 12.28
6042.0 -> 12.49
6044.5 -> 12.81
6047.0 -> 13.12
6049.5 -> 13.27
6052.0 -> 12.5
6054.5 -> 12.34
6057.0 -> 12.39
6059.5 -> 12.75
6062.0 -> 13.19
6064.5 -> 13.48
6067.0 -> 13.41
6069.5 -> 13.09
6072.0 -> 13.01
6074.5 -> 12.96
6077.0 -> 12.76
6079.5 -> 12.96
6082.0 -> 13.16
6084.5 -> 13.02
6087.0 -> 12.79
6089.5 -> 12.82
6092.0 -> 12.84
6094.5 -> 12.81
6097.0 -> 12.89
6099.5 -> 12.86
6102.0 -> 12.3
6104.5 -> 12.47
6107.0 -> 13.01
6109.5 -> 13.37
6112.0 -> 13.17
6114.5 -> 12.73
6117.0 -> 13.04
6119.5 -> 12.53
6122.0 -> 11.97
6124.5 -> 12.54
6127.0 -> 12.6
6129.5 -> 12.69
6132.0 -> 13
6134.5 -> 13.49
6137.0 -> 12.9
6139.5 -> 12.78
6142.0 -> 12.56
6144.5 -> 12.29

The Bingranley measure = -0.2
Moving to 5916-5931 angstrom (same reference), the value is -0.1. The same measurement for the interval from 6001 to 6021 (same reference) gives -0.4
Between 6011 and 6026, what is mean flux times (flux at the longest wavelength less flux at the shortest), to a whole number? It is 4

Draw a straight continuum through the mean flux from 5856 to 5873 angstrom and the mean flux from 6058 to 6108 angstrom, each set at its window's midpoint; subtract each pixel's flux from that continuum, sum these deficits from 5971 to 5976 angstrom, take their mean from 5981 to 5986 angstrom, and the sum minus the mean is 0.4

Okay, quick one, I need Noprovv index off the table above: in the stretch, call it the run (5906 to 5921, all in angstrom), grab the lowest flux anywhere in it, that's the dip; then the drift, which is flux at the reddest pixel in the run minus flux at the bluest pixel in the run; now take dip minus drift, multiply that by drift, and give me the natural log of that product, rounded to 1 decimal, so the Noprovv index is 1.8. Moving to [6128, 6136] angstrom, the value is 2.3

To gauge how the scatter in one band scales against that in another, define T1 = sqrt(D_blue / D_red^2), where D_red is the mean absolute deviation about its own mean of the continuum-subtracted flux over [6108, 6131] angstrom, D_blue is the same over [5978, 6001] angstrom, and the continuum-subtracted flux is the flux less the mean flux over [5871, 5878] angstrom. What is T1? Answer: 2.1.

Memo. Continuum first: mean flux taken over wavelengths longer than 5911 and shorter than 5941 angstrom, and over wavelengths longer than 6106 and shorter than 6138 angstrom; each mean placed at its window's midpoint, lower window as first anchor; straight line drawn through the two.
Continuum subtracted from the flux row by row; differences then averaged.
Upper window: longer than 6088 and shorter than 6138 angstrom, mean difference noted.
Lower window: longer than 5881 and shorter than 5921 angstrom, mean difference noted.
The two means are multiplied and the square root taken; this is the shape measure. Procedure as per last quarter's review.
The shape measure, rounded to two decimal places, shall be 0.25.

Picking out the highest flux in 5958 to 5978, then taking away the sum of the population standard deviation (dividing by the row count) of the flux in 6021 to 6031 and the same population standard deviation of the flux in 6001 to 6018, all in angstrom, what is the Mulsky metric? 13.1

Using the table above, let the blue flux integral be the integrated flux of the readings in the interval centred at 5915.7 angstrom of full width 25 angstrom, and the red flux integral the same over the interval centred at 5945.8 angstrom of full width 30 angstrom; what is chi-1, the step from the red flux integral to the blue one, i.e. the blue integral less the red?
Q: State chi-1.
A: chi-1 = -67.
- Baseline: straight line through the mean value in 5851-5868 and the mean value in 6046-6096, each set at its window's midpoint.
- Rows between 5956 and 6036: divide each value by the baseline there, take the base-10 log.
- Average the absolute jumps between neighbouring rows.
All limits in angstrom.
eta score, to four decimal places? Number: 0.0092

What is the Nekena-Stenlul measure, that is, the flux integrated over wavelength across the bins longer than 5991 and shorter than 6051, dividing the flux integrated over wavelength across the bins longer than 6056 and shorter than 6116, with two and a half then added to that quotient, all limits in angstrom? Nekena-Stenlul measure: 3.48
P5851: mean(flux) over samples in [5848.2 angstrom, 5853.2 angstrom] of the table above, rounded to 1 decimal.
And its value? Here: 13.1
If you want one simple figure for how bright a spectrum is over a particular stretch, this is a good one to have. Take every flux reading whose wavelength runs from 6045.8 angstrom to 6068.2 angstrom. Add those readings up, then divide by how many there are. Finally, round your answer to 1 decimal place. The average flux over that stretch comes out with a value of 12.9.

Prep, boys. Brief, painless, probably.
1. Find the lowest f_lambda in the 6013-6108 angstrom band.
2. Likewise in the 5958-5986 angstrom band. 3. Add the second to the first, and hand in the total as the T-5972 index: 25.0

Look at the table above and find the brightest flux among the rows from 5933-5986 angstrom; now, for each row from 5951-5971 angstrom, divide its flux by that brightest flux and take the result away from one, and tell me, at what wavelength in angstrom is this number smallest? 5964.5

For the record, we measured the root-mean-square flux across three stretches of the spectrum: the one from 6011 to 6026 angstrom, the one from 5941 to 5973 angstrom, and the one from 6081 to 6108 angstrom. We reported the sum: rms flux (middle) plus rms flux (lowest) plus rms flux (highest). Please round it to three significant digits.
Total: 39.1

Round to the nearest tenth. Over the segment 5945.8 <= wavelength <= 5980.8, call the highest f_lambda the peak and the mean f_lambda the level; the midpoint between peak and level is 13.5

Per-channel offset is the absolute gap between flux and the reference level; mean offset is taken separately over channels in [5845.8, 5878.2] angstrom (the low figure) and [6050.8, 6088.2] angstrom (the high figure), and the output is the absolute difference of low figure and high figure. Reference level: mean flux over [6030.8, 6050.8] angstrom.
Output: 0.47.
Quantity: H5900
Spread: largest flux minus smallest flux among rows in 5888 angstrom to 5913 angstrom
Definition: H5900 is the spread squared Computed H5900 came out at 7.8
